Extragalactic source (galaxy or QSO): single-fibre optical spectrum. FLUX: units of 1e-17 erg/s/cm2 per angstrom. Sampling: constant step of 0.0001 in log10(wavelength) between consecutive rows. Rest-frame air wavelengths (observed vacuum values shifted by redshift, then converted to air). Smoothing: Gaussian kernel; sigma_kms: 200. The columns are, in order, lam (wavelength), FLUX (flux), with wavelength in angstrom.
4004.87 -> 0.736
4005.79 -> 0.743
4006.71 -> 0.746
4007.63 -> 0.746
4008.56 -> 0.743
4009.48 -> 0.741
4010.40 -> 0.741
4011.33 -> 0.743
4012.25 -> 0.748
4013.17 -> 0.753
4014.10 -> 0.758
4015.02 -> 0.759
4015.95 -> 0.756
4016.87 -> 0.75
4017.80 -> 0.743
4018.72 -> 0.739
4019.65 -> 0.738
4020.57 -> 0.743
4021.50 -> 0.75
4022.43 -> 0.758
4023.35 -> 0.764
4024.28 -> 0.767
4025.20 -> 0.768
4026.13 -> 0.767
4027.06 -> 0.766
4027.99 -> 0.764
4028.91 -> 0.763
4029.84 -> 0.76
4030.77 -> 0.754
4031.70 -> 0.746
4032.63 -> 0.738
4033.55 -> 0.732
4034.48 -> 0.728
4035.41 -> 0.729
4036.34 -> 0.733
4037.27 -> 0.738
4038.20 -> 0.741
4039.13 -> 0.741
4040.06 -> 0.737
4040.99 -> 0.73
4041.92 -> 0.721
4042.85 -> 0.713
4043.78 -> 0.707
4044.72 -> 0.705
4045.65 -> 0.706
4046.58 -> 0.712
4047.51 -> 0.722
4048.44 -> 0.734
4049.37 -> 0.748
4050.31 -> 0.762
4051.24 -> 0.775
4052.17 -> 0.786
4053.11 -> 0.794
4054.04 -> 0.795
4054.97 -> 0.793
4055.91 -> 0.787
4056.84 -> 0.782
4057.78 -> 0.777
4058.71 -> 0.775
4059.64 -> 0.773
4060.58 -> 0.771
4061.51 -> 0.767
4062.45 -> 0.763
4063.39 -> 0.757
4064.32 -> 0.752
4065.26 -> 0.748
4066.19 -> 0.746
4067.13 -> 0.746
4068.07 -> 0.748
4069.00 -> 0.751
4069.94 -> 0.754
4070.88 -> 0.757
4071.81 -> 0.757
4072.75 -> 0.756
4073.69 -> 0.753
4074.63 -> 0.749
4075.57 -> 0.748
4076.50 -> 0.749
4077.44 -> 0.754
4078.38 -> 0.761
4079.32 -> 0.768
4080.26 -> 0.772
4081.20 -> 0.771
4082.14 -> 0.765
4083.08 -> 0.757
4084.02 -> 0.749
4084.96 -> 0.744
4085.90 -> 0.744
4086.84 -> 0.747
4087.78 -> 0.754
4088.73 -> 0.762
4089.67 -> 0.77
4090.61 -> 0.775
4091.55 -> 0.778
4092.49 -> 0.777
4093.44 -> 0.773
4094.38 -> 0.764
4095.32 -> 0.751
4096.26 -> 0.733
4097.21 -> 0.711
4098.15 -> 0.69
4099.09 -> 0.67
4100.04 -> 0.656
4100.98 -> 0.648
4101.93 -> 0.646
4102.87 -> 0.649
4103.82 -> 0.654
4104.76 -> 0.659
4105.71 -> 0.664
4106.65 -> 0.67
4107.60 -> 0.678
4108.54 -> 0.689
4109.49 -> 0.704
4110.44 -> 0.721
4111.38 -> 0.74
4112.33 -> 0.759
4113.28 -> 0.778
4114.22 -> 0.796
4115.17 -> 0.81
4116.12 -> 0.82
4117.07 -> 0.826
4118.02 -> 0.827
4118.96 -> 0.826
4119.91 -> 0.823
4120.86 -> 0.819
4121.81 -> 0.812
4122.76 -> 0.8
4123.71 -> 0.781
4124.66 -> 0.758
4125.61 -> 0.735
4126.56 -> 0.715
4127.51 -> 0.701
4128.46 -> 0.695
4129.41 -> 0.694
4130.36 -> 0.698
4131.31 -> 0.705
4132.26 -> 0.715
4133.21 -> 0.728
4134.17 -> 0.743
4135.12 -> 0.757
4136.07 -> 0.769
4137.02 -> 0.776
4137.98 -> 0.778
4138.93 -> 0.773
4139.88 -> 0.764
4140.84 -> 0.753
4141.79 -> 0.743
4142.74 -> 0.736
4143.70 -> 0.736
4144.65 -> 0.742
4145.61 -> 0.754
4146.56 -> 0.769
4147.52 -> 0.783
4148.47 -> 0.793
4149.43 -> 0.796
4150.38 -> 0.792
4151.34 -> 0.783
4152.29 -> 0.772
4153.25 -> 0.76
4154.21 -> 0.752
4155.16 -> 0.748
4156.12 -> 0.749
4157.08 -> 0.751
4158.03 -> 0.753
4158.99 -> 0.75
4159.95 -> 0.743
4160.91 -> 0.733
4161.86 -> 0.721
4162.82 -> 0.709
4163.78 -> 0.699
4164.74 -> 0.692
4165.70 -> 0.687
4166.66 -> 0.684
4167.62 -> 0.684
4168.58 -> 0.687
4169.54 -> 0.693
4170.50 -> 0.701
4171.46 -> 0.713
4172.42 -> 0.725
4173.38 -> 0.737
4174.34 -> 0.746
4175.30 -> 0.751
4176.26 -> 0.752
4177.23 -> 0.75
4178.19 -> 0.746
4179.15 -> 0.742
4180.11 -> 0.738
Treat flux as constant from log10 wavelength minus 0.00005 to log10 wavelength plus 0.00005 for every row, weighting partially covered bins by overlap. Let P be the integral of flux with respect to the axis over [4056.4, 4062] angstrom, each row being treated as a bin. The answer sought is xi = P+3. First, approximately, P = 4.33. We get 7.33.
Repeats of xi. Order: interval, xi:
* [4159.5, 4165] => 6.94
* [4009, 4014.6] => 7.19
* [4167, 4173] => 7.21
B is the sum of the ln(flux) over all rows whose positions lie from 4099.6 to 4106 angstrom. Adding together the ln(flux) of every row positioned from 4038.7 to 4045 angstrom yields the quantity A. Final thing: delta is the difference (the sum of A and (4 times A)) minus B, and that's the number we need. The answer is -8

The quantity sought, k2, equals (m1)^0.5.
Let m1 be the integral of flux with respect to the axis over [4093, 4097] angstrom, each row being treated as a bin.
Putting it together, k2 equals 1.74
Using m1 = 3.01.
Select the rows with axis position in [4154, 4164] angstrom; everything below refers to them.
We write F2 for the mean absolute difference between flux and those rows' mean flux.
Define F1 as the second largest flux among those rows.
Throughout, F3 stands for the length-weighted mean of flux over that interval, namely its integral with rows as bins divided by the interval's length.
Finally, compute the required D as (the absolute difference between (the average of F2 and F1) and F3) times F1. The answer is 0.266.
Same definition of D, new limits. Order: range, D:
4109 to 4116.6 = 0.278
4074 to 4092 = 0.284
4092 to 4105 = 0.224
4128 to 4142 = 0.262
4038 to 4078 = 0.275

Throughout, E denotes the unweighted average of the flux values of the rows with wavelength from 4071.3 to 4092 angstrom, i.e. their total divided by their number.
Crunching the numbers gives 0.758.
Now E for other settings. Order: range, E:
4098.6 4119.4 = 0.722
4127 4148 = 0.741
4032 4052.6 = 0.734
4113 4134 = 0.766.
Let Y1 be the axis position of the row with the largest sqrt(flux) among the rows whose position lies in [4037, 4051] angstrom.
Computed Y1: 4050.31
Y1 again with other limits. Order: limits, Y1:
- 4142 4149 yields 4148.47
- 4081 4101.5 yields 4091.55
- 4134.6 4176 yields 4149.43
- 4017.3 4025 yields 4024.28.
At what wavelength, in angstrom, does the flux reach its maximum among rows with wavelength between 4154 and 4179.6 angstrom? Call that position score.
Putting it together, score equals 4158.03 angstrom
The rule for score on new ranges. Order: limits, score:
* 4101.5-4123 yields 4118.02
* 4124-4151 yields 4149.43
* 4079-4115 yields 4114.22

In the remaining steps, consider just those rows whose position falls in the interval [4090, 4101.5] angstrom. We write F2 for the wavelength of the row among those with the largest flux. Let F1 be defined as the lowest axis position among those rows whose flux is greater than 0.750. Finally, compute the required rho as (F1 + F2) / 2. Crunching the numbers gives 4091.1 angstrom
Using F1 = 4090.61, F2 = 4091.55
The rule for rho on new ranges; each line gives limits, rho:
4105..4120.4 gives 4115.2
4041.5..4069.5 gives 4052.2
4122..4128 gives 4122.8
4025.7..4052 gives 4038.7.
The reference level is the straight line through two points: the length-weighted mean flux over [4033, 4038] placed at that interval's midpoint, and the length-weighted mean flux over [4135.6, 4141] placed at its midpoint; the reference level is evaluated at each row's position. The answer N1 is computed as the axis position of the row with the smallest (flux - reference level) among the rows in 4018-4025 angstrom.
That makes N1 4019.65 angstrom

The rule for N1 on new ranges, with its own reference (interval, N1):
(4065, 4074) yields 4067.13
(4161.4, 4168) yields 4167.62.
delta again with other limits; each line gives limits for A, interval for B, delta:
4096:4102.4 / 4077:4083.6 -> -12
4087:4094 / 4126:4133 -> -7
